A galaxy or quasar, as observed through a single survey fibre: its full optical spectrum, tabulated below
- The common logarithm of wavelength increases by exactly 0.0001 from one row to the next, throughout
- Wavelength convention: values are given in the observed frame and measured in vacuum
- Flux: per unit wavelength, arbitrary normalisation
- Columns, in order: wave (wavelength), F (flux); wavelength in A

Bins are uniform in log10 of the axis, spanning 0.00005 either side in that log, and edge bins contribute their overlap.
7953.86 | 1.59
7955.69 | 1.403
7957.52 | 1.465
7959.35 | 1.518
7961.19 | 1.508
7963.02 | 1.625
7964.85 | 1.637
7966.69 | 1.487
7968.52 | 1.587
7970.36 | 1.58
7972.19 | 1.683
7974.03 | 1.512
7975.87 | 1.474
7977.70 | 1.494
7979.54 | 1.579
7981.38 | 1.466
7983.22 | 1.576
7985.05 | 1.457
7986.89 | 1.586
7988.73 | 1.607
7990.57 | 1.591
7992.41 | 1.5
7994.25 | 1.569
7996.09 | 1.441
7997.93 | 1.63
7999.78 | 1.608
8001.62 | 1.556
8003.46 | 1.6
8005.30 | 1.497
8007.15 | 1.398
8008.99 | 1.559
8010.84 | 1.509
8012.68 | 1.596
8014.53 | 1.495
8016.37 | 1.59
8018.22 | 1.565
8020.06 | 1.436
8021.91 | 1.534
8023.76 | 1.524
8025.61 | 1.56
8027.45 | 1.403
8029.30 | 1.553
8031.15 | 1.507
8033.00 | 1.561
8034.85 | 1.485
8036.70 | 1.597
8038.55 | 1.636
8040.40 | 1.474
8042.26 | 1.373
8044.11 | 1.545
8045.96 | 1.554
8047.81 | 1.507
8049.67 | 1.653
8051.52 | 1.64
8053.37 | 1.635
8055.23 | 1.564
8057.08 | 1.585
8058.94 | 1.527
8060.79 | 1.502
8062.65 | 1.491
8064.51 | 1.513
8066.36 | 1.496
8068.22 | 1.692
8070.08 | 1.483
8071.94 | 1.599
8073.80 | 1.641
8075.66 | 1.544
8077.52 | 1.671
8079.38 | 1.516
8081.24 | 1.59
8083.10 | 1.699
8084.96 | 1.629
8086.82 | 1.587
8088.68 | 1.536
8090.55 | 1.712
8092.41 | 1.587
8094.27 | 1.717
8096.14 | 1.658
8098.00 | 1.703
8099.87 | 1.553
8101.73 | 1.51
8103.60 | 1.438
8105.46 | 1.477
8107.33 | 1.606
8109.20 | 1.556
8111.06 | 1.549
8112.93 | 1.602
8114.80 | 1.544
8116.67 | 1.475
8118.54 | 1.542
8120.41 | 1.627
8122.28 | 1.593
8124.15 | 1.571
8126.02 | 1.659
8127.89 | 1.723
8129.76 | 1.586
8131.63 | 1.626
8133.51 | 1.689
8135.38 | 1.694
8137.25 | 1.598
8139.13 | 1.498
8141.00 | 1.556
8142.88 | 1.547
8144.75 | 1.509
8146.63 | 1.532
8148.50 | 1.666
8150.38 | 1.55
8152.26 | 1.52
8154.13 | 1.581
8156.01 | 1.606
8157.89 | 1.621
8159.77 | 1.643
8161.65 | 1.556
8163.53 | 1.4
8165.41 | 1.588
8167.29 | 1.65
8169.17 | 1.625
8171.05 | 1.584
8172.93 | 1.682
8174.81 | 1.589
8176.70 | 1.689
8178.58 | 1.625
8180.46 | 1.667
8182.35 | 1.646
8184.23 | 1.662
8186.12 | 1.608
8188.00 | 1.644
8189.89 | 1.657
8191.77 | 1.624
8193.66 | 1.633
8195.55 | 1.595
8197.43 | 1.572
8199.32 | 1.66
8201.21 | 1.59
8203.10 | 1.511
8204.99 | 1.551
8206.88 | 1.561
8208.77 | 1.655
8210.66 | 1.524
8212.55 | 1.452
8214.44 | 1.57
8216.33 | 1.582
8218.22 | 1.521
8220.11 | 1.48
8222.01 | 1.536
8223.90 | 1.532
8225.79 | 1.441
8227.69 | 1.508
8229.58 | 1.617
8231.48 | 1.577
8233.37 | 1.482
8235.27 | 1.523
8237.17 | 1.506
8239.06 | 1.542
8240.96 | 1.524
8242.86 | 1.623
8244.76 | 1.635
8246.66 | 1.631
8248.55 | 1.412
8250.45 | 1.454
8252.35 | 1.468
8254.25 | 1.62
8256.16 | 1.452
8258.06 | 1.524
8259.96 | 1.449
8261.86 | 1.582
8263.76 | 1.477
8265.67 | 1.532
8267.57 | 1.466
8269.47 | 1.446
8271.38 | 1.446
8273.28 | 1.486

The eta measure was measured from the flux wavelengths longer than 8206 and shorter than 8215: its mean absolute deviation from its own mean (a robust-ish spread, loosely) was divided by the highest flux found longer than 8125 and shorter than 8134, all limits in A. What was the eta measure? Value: 0.030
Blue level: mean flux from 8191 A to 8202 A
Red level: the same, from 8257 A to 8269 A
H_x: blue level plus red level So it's 3.12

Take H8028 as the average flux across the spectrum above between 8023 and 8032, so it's 1.51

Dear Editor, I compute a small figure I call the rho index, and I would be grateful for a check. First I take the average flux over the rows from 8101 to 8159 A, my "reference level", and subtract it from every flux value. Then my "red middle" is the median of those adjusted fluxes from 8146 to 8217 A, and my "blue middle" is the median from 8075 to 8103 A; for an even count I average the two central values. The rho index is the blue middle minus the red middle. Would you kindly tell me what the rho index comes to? -0.01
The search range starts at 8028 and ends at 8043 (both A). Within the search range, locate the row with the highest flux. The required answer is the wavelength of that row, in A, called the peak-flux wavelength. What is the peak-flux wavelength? 8038.55 A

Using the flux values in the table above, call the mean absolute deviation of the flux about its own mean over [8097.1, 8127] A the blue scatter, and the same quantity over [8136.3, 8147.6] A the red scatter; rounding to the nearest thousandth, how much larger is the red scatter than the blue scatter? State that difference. -0.026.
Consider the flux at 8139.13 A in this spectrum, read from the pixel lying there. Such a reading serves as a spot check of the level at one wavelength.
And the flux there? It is 1.498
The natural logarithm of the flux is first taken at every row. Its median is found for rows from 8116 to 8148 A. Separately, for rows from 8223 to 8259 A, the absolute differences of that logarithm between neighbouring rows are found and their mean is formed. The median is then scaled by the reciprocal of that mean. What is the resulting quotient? 9.8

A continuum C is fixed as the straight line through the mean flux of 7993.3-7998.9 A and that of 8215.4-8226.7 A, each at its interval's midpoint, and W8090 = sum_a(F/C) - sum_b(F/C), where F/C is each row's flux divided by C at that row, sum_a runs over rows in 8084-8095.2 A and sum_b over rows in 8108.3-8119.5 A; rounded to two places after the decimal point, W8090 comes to 0.31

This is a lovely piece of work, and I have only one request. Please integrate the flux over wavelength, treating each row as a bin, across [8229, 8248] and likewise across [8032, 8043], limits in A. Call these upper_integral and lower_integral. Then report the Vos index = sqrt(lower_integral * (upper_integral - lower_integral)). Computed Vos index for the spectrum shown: 14.7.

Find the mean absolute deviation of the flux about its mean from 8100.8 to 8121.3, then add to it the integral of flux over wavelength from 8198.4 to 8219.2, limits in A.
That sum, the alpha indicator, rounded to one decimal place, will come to 32.5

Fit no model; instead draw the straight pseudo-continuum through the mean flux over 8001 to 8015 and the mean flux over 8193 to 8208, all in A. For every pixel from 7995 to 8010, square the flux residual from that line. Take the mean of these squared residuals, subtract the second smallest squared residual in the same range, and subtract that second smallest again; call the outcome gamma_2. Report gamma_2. 0.0042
